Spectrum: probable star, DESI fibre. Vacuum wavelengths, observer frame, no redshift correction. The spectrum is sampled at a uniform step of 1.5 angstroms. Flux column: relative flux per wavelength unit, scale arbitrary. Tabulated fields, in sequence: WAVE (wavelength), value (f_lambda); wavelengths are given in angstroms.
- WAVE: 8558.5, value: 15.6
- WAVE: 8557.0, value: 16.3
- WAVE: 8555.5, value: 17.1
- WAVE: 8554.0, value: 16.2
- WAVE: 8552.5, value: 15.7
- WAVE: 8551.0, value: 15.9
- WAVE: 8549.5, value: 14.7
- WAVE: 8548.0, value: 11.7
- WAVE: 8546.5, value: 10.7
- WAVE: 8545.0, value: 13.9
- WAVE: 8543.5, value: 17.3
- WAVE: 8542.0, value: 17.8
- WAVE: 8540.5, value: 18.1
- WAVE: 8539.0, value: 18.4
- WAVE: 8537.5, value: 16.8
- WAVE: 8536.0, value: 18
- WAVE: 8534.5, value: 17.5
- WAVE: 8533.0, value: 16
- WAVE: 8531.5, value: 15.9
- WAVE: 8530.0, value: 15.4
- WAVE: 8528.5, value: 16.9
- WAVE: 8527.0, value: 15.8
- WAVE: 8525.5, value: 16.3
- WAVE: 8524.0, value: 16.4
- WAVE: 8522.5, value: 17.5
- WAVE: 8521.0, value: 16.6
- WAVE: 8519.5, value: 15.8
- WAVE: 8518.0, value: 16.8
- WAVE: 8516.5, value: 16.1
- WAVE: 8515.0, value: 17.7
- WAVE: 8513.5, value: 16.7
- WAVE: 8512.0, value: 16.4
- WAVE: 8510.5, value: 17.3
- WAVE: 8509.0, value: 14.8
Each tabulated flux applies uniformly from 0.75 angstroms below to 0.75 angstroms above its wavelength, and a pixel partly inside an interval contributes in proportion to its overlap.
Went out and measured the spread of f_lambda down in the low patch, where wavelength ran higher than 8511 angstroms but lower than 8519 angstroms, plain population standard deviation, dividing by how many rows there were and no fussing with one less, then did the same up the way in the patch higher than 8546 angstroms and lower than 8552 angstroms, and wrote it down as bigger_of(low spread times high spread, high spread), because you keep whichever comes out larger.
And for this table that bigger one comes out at 2.1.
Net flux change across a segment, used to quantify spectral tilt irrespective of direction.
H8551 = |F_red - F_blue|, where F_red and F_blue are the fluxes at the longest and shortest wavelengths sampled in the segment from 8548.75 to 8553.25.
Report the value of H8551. 1.0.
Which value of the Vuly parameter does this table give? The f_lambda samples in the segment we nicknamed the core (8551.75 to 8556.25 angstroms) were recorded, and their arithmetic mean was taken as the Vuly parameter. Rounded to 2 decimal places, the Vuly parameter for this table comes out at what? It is 16.33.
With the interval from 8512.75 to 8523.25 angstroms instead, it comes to 16.74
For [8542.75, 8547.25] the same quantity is 13.97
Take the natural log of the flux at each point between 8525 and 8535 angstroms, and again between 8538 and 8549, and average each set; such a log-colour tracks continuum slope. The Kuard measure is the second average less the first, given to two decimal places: -0.07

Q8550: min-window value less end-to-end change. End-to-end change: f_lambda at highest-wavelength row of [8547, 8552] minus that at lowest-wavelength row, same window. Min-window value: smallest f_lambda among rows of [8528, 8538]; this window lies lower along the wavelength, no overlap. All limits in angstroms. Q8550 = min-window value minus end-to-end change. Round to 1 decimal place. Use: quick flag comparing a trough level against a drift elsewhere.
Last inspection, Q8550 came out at 11.2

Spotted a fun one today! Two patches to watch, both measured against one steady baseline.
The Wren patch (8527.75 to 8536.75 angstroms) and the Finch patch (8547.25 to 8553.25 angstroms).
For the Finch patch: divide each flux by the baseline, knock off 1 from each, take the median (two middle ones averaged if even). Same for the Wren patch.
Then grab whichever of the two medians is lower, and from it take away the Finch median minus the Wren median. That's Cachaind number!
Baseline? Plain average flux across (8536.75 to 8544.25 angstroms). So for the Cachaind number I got -0.070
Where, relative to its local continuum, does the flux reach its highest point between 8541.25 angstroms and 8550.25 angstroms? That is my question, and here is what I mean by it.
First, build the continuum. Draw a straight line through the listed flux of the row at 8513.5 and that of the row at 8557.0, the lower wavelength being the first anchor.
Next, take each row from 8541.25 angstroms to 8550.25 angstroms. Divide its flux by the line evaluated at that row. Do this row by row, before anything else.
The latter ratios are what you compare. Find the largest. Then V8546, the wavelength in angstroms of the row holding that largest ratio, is 8542.0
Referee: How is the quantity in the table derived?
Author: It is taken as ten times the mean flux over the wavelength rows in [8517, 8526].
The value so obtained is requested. 166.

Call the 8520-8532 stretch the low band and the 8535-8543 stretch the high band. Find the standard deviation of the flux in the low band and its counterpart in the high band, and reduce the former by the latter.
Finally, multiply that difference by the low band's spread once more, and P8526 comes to 0.0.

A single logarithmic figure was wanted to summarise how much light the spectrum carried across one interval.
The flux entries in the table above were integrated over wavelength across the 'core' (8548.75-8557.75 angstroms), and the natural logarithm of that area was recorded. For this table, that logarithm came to 4.969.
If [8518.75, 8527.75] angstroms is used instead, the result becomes 4.995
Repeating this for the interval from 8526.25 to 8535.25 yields 4.985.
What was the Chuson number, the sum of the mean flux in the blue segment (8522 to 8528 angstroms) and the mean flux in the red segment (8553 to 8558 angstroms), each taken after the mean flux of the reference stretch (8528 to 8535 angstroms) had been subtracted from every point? 0.4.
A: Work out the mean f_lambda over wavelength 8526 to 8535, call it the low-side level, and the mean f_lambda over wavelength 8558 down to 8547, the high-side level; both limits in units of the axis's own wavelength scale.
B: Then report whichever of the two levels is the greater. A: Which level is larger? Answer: 16.2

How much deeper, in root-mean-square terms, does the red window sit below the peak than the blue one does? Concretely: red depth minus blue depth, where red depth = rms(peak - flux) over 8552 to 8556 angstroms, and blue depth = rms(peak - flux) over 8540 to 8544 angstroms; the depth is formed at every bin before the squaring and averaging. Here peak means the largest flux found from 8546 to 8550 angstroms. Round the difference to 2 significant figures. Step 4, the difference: -1.3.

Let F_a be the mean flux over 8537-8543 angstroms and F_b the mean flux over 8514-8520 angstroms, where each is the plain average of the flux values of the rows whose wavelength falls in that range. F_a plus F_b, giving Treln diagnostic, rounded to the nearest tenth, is 34.4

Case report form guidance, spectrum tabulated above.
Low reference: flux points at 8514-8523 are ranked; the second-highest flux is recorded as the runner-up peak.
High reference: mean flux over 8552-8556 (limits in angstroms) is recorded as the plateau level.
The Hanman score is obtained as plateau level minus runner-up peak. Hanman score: -1.2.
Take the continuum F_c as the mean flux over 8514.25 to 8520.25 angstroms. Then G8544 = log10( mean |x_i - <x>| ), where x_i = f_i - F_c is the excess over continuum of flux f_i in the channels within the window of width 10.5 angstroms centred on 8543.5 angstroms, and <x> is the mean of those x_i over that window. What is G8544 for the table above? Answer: 0.45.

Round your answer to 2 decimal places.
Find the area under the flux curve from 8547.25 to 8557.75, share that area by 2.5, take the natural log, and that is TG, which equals 4.17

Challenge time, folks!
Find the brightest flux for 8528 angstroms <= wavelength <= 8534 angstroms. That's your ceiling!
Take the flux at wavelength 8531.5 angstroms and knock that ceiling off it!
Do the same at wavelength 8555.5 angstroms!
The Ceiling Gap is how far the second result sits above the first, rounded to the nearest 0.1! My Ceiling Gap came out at 1.2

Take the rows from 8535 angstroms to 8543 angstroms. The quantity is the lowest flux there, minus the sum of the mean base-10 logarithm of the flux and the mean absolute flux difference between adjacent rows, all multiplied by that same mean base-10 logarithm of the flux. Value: 18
